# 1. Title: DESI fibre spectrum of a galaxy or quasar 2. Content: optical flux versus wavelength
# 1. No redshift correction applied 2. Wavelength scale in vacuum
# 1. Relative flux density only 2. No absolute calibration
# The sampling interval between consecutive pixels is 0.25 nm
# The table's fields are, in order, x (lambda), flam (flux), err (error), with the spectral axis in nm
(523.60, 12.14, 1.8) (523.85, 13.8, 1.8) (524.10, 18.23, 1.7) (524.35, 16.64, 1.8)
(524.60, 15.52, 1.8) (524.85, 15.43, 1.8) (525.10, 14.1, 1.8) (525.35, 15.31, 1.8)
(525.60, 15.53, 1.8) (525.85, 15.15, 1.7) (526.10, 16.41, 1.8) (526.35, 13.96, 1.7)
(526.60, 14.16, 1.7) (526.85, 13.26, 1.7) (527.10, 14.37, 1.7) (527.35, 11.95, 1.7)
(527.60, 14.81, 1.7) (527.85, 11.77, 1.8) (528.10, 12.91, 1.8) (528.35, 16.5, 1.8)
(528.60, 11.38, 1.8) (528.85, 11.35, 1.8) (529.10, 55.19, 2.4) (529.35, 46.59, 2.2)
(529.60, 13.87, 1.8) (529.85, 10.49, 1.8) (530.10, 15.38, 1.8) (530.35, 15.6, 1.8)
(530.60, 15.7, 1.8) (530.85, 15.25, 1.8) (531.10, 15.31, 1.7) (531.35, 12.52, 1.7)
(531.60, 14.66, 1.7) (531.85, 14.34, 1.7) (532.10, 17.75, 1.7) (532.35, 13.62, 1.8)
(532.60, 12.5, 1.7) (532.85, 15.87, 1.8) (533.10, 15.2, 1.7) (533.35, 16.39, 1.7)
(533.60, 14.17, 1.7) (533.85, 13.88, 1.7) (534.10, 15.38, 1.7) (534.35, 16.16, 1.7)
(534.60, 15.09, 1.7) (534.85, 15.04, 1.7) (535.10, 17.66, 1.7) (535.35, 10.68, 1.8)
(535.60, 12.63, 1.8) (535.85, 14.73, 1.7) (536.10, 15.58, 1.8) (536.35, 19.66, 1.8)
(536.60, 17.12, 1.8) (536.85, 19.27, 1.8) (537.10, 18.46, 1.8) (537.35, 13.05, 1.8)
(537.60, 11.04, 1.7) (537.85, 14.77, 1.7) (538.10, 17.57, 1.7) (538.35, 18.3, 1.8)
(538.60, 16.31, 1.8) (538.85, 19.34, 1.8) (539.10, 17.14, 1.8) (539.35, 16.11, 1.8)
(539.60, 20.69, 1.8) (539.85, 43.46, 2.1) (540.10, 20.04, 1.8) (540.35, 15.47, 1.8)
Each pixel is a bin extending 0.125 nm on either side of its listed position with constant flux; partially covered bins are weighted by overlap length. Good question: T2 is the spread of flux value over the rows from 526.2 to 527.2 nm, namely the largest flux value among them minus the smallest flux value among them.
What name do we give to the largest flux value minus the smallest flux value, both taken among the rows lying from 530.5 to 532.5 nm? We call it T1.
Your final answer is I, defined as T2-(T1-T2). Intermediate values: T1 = 5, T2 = 1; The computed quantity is -3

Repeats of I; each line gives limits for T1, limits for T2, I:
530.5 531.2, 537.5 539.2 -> 16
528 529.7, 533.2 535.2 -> -36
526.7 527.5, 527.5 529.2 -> 85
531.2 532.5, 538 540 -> 49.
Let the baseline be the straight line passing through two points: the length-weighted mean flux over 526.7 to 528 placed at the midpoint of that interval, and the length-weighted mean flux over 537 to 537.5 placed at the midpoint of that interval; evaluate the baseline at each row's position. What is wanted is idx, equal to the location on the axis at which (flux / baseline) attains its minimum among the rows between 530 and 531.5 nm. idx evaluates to 531.35 nm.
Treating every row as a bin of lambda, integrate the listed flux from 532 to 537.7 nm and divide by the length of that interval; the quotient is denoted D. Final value 15.3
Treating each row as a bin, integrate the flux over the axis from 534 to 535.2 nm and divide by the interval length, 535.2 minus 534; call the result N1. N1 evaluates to 15.8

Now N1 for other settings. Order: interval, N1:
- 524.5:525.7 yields 15.2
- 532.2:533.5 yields 14.8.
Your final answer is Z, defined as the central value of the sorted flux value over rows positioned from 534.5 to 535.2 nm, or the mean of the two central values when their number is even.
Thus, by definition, 15.1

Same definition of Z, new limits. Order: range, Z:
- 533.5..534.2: 14.2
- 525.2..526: 15.3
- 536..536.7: 17.1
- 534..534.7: 15.4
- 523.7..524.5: 16.6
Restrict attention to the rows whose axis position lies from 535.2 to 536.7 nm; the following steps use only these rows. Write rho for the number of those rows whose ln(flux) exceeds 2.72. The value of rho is 3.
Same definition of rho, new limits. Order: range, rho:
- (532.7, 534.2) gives 4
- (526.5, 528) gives 0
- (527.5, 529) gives 1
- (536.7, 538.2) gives 3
